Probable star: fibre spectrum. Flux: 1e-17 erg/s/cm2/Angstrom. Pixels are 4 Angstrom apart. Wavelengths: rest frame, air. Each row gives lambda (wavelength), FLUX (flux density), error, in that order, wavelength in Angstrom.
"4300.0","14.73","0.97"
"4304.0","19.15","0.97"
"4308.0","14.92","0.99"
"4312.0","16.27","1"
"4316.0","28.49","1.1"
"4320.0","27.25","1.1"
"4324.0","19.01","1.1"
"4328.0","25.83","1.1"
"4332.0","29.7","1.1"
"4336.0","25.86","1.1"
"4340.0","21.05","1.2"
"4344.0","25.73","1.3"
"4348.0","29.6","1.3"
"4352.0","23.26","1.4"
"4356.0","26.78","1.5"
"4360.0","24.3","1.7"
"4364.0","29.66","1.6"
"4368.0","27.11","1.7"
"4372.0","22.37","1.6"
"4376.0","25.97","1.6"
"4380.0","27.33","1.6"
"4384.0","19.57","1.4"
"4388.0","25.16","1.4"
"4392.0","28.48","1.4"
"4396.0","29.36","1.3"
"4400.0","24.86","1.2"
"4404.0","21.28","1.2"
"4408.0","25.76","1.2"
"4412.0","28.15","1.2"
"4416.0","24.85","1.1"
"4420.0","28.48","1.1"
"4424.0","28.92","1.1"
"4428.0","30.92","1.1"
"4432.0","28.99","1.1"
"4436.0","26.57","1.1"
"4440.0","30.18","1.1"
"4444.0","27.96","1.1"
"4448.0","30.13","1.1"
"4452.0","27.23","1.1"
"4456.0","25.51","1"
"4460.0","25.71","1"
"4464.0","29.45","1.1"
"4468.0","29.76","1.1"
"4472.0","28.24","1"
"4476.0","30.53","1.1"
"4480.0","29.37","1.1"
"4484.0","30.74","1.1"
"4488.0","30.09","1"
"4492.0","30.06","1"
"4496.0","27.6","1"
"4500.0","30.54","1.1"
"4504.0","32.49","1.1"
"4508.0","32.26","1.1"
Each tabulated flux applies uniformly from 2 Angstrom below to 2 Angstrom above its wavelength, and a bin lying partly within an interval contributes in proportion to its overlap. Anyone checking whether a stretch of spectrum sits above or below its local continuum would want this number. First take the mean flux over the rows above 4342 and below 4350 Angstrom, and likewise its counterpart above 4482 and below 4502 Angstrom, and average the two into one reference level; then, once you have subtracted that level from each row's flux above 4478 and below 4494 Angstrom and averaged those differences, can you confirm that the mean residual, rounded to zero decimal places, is 1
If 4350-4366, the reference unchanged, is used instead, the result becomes -3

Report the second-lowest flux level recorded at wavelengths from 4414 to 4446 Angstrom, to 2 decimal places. 26.57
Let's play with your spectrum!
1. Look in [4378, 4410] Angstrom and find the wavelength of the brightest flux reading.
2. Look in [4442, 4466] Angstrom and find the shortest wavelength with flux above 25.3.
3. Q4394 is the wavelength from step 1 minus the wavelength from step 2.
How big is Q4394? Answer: -48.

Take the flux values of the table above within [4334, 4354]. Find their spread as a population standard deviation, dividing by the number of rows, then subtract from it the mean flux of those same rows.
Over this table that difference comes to -22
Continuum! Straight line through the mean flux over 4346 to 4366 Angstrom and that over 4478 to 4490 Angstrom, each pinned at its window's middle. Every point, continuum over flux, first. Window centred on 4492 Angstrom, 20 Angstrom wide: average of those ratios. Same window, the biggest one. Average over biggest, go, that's 0.92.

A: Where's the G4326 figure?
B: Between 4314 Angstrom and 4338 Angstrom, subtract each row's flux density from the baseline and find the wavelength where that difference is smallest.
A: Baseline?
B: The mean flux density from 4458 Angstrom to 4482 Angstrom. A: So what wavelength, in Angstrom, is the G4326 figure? 4332.0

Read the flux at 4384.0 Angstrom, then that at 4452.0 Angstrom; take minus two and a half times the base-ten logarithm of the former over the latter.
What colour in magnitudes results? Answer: 0.4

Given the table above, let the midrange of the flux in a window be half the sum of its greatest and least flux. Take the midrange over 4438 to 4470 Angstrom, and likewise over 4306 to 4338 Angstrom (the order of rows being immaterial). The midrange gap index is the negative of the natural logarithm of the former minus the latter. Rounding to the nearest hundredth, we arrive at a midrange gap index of -1.71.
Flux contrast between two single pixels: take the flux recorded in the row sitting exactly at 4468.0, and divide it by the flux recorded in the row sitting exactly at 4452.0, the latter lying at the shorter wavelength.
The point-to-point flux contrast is 1.09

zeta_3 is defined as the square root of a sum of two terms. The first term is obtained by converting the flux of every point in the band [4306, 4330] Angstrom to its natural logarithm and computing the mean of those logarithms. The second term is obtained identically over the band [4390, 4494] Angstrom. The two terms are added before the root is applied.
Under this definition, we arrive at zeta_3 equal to 2.53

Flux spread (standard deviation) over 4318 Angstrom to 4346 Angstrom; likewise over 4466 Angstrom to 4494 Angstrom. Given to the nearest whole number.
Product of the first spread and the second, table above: 3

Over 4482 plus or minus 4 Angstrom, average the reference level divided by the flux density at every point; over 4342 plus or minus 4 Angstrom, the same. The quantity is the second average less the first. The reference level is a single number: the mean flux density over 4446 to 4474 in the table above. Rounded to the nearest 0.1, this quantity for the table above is 0.3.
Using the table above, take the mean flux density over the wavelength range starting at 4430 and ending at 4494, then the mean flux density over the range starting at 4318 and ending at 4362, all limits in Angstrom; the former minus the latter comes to 3.48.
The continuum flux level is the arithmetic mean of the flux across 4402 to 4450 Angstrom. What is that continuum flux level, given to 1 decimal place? 27.7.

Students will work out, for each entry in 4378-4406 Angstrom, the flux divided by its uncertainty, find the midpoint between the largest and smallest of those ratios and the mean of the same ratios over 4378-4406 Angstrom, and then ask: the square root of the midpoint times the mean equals 18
